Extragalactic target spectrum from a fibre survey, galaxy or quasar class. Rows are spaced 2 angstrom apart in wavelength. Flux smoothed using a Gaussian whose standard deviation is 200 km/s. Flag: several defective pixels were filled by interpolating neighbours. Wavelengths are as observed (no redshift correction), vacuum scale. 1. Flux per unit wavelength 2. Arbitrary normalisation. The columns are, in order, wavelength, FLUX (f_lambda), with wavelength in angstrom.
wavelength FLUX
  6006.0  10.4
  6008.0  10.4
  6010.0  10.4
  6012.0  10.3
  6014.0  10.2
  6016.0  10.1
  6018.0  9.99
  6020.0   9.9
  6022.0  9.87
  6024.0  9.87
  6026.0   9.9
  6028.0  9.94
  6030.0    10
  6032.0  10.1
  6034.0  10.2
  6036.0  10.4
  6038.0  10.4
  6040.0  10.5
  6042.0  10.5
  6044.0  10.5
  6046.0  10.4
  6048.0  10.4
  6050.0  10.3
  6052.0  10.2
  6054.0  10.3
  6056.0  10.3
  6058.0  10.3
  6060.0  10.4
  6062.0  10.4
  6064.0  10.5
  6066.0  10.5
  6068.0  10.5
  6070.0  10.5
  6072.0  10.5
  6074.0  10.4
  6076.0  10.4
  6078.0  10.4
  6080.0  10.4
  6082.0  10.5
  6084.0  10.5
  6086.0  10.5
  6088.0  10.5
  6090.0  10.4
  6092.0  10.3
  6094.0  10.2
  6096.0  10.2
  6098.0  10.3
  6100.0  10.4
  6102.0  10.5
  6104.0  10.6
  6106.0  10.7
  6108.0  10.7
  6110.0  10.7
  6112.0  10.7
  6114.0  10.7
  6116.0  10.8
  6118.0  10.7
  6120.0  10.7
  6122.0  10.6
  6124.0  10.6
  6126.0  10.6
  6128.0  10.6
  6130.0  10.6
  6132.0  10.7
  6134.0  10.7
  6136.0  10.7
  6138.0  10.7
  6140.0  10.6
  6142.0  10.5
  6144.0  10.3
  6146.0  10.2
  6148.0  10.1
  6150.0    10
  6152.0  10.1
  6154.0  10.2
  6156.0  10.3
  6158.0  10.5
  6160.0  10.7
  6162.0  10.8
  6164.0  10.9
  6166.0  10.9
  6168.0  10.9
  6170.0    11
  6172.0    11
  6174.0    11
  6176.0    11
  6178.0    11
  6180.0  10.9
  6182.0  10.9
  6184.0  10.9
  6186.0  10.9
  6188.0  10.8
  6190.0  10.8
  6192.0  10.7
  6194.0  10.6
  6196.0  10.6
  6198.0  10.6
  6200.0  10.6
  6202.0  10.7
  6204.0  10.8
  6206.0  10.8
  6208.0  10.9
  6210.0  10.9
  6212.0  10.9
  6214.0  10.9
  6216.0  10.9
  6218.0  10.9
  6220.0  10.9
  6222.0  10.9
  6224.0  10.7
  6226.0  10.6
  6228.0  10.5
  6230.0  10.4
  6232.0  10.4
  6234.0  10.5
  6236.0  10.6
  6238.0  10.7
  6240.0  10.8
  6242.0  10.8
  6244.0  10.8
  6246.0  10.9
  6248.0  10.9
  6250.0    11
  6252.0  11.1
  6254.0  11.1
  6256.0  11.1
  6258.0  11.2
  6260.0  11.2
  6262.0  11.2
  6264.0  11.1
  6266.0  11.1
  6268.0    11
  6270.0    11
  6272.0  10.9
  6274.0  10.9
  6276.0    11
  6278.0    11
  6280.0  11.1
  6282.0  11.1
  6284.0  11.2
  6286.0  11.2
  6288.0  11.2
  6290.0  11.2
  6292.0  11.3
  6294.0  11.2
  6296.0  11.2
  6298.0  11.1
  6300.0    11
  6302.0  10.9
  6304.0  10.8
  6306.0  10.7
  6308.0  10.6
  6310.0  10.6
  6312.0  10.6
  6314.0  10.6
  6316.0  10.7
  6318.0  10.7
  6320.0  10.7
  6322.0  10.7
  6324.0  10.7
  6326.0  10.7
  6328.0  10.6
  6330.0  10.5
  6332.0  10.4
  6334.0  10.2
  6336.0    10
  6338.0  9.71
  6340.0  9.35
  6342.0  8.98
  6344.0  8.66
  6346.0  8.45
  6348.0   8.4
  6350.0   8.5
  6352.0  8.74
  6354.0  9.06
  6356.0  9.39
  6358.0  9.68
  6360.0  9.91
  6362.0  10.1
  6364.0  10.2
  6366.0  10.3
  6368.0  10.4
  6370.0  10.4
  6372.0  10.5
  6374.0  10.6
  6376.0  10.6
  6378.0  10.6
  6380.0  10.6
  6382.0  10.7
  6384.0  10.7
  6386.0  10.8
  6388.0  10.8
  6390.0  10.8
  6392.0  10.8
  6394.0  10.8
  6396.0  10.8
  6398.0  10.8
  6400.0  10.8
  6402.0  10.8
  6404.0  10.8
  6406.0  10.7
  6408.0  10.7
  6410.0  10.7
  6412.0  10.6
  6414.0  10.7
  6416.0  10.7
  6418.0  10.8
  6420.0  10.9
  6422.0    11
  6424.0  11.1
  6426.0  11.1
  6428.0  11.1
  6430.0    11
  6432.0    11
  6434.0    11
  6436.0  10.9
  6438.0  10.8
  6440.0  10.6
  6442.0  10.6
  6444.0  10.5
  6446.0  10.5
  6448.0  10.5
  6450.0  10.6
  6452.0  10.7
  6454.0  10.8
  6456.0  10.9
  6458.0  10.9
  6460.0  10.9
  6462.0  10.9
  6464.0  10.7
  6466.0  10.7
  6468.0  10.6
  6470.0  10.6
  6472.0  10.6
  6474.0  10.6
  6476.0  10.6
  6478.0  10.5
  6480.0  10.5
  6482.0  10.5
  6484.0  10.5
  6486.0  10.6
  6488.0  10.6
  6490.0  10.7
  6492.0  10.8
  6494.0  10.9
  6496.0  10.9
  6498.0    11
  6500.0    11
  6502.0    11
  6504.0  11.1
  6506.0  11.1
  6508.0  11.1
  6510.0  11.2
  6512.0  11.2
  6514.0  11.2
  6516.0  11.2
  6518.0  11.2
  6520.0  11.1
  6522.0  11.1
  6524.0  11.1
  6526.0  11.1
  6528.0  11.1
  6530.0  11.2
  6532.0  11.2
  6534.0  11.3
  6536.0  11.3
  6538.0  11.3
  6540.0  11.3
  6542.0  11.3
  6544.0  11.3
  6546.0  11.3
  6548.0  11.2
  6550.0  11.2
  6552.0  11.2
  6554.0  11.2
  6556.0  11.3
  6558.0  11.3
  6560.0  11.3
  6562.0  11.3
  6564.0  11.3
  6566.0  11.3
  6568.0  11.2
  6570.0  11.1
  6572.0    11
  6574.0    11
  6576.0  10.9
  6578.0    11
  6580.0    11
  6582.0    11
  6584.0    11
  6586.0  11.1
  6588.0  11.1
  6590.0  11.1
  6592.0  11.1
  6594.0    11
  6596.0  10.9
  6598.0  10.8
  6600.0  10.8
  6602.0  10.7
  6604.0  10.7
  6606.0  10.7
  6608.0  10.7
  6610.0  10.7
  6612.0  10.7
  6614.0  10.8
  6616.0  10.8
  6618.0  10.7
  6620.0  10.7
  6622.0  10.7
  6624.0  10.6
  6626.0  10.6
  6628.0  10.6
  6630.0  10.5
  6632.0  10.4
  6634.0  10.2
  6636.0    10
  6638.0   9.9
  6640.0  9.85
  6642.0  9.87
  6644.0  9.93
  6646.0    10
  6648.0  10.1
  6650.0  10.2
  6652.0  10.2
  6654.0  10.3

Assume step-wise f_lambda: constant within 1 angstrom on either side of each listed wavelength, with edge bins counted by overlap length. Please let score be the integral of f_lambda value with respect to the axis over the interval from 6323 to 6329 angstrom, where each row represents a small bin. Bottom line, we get 64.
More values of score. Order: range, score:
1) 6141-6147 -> 62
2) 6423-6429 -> 67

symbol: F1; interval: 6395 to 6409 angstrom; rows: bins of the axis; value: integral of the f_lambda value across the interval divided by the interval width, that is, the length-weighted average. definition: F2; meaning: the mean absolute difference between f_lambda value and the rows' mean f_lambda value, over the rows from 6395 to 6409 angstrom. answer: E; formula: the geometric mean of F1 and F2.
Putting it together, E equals 0.66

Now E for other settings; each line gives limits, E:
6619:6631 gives 0.77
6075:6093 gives 0.79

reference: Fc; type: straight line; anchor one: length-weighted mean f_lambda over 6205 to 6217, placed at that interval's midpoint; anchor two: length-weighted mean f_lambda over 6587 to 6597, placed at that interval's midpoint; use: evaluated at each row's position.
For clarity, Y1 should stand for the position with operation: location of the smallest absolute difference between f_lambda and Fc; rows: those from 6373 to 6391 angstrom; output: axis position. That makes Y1 6386.0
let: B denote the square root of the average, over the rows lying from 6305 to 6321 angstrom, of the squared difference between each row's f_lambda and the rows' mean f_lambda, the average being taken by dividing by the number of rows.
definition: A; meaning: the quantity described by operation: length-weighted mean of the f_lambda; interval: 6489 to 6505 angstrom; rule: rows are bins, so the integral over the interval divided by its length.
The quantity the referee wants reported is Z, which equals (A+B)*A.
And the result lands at 120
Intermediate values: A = 10.9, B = 0.05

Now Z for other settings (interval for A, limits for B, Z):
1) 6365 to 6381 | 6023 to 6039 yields 112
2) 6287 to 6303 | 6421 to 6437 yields 125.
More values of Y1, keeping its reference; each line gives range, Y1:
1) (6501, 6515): 6502.0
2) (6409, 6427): 6422.0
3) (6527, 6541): 6528.0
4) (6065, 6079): 6066.0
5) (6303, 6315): 6304.0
